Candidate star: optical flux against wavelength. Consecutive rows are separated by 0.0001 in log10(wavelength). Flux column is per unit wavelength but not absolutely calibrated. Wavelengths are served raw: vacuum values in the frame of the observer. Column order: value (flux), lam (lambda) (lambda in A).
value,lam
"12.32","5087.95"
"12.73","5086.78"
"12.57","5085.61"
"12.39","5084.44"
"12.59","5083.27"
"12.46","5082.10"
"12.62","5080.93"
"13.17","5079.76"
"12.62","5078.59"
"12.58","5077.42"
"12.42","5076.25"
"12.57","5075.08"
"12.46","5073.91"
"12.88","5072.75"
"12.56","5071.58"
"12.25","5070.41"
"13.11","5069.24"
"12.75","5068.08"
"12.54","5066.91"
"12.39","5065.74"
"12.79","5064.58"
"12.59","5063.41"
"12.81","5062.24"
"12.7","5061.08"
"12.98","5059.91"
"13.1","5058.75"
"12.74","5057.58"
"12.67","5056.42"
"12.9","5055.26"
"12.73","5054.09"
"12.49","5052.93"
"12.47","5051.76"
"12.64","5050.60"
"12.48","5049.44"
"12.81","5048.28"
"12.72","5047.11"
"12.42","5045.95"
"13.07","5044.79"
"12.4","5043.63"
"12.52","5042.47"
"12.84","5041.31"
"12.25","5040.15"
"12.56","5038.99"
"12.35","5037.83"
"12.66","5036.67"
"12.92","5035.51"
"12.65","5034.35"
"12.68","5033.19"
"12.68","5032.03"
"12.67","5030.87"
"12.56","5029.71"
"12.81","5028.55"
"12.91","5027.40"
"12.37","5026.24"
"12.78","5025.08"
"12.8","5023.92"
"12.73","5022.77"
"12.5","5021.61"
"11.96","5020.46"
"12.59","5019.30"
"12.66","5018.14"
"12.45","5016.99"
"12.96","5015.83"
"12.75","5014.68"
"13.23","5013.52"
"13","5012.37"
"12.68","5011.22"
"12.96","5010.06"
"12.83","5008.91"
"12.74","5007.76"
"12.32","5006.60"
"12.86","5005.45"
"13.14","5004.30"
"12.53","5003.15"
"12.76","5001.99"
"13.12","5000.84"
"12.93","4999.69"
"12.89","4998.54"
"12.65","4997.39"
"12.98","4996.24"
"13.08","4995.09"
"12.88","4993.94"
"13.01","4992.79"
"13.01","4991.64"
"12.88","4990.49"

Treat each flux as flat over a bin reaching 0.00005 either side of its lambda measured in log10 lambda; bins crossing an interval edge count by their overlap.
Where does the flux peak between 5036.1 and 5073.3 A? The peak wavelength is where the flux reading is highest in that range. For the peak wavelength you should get 5069.24 A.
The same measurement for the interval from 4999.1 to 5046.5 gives 5013.52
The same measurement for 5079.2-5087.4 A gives 5079.76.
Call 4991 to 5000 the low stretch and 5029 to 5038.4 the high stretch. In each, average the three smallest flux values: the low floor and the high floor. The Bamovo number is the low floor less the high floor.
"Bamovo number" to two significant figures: 0.29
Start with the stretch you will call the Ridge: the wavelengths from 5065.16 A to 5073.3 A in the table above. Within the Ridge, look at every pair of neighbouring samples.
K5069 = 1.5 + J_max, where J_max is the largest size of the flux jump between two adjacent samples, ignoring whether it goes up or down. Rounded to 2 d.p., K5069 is 2.36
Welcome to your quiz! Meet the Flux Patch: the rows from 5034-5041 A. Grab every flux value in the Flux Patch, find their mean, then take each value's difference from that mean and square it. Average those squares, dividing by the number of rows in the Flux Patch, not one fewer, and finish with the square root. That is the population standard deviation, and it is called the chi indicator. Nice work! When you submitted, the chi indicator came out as 0.22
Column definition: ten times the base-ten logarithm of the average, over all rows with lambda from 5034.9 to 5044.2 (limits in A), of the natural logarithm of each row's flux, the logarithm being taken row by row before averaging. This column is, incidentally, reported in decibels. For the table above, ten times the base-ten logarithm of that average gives 4.03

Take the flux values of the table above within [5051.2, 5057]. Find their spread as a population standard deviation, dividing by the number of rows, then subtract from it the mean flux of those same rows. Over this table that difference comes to -12.5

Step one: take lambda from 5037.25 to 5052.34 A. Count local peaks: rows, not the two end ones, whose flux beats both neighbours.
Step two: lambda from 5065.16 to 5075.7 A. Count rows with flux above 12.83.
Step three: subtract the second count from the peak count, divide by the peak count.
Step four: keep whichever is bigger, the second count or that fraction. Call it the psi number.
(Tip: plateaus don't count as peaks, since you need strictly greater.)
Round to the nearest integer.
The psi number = 2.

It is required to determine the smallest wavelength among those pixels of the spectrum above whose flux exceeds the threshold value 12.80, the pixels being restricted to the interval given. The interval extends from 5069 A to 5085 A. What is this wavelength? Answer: 5069.24 A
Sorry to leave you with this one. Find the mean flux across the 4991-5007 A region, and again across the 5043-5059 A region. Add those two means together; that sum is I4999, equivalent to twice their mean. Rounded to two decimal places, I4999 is 25.56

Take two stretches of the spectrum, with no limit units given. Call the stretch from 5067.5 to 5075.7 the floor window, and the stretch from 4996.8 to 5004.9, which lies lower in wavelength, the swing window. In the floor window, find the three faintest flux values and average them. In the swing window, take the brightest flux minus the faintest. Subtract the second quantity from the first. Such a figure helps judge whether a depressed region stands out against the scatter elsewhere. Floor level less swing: 11.8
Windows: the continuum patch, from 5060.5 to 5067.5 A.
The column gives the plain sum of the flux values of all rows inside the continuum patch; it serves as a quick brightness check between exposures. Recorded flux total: 75.8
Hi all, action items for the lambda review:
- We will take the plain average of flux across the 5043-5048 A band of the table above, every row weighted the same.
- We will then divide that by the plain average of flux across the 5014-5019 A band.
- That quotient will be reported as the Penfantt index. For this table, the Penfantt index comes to 1.00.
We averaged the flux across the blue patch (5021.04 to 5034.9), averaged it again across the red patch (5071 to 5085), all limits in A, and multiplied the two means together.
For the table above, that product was 160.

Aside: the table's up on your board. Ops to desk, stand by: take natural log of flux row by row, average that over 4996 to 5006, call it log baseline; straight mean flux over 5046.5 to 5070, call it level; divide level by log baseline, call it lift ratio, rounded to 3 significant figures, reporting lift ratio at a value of 4.98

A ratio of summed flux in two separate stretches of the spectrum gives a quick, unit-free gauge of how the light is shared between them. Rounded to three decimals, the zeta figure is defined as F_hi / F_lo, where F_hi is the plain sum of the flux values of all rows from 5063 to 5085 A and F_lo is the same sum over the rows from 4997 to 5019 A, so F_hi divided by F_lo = 0.985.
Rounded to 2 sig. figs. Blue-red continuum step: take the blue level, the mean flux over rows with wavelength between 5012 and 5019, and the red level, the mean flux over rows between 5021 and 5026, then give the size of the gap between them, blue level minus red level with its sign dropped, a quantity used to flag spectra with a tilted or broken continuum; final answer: 0.14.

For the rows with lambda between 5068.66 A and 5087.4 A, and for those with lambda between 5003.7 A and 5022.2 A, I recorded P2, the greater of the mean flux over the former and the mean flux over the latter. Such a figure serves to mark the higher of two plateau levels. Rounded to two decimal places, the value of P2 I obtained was 12.73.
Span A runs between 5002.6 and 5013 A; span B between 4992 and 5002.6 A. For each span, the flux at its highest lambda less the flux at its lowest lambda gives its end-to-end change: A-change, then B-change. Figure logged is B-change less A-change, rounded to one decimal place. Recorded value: -0.7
